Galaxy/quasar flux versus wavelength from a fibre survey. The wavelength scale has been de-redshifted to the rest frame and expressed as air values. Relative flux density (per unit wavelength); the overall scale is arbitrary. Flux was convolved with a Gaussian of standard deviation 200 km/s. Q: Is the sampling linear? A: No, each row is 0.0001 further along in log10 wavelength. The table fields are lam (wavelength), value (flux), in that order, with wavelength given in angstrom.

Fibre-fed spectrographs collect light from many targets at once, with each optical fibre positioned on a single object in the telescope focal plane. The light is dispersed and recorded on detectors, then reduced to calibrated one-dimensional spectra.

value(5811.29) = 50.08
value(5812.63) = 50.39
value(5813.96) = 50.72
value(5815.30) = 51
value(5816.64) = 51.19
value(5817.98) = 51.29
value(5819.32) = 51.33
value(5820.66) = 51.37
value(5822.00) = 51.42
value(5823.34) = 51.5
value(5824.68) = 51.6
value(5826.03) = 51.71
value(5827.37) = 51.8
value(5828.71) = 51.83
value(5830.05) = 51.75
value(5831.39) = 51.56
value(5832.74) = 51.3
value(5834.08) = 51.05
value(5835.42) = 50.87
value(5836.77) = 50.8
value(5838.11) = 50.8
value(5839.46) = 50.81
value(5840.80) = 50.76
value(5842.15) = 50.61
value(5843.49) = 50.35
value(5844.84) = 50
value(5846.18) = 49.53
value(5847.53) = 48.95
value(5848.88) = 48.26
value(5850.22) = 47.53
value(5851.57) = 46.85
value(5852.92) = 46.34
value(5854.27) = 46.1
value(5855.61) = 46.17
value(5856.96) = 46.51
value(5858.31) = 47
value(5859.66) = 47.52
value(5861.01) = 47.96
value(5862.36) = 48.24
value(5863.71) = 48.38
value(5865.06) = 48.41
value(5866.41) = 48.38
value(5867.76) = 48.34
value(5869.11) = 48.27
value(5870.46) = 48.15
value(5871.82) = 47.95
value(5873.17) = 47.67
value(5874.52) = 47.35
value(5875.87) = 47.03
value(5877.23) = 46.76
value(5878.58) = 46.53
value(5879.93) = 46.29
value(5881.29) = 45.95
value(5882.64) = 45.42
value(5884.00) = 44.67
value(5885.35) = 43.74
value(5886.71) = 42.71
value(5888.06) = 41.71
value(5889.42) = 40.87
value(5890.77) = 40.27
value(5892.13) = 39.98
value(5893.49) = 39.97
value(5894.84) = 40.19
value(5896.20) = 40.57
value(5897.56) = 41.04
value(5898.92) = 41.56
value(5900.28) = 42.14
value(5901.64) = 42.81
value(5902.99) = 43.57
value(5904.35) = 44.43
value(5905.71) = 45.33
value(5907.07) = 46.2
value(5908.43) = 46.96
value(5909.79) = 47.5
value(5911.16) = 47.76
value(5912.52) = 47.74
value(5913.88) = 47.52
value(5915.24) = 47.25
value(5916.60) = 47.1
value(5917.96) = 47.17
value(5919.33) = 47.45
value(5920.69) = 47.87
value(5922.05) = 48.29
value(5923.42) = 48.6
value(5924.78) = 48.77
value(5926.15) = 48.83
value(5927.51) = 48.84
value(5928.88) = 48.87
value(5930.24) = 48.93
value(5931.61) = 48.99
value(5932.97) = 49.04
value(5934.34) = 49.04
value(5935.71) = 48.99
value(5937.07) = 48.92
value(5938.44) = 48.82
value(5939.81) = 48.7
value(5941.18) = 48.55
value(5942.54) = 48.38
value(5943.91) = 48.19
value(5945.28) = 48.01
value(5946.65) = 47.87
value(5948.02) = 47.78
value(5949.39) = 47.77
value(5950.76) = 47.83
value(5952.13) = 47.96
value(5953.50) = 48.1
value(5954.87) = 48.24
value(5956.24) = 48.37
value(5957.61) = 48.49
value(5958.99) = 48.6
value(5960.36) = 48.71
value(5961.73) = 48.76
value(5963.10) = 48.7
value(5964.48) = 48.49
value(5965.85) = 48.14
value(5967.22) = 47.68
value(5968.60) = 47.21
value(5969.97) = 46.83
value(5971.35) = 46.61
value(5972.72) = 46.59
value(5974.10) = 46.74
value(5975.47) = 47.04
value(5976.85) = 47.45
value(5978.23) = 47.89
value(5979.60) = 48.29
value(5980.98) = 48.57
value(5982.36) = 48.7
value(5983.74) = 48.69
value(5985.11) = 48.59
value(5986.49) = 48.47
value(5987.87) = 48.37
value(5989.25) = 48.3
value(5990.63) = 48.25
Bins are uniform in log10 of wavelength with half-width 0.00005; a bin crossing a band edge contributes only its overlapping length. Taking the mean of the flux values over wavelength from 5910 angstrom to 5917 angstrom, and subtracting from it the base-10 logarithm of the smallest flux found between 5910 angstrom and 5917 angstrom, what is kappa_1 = 45.8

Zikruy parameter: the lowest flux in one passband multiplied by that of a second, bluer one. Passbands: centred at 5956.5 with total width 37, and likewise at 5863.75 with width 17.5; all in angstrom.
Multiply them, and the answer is 2151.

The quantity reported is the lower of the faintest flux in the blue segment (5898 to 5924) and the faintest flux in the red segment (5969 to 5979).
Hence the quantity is 41.6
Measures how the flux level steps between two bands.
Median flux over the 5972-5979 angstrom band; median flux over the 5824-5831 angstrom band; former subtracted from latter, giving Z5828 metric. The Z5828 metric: 4.7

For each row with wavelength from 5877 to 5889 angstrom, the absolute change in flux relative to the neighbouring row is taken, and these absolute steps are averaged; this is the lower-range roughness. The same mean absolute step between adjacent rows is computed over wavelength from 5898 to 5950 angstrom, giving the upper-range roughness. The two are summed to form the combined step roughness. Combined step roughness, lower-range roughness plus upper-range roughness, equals 0.90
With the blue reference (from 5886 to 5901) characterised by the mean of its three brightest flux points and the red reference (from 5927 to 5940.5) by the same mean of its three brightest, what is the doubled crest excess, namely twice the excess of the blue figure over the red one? -14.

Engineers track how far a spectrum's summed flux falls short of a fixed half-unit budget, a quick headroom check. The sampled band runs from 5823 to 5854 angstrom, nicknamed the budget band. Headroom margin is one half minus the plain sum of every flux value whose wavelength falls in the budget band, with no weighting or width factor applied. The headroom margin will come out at -1156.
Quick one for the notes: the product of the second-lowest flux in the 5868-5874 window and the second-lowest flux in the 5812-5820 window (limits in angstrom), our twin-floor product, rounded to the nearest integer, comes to 2432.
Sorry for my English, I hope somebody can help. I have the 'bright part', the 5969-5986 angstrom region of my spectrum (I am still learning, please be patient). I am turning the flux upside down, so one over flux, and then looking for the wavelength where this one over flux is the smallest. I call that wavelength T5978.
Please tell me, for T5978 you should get 5982.36 angstrom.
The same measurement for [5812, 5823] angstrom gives 5822.00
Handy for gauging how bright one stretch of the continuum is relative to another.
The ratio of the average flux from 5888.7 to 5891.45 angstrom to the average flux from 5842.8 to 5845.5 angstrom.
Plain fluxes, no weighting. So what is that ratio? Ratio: 0.81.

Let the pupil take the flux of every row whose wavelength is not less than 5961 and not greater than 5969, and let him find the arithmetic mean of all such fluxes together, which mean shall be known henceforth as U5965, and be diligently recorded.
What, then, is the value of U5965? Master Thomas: 48.2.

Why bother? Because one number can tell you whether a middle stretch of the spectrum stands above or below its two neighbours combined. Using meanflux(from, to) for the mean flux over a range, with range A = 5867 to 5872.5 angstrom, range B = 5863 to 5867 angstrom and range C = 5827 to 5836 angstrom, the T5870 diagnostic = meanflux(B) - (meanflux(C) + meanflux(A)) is -51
